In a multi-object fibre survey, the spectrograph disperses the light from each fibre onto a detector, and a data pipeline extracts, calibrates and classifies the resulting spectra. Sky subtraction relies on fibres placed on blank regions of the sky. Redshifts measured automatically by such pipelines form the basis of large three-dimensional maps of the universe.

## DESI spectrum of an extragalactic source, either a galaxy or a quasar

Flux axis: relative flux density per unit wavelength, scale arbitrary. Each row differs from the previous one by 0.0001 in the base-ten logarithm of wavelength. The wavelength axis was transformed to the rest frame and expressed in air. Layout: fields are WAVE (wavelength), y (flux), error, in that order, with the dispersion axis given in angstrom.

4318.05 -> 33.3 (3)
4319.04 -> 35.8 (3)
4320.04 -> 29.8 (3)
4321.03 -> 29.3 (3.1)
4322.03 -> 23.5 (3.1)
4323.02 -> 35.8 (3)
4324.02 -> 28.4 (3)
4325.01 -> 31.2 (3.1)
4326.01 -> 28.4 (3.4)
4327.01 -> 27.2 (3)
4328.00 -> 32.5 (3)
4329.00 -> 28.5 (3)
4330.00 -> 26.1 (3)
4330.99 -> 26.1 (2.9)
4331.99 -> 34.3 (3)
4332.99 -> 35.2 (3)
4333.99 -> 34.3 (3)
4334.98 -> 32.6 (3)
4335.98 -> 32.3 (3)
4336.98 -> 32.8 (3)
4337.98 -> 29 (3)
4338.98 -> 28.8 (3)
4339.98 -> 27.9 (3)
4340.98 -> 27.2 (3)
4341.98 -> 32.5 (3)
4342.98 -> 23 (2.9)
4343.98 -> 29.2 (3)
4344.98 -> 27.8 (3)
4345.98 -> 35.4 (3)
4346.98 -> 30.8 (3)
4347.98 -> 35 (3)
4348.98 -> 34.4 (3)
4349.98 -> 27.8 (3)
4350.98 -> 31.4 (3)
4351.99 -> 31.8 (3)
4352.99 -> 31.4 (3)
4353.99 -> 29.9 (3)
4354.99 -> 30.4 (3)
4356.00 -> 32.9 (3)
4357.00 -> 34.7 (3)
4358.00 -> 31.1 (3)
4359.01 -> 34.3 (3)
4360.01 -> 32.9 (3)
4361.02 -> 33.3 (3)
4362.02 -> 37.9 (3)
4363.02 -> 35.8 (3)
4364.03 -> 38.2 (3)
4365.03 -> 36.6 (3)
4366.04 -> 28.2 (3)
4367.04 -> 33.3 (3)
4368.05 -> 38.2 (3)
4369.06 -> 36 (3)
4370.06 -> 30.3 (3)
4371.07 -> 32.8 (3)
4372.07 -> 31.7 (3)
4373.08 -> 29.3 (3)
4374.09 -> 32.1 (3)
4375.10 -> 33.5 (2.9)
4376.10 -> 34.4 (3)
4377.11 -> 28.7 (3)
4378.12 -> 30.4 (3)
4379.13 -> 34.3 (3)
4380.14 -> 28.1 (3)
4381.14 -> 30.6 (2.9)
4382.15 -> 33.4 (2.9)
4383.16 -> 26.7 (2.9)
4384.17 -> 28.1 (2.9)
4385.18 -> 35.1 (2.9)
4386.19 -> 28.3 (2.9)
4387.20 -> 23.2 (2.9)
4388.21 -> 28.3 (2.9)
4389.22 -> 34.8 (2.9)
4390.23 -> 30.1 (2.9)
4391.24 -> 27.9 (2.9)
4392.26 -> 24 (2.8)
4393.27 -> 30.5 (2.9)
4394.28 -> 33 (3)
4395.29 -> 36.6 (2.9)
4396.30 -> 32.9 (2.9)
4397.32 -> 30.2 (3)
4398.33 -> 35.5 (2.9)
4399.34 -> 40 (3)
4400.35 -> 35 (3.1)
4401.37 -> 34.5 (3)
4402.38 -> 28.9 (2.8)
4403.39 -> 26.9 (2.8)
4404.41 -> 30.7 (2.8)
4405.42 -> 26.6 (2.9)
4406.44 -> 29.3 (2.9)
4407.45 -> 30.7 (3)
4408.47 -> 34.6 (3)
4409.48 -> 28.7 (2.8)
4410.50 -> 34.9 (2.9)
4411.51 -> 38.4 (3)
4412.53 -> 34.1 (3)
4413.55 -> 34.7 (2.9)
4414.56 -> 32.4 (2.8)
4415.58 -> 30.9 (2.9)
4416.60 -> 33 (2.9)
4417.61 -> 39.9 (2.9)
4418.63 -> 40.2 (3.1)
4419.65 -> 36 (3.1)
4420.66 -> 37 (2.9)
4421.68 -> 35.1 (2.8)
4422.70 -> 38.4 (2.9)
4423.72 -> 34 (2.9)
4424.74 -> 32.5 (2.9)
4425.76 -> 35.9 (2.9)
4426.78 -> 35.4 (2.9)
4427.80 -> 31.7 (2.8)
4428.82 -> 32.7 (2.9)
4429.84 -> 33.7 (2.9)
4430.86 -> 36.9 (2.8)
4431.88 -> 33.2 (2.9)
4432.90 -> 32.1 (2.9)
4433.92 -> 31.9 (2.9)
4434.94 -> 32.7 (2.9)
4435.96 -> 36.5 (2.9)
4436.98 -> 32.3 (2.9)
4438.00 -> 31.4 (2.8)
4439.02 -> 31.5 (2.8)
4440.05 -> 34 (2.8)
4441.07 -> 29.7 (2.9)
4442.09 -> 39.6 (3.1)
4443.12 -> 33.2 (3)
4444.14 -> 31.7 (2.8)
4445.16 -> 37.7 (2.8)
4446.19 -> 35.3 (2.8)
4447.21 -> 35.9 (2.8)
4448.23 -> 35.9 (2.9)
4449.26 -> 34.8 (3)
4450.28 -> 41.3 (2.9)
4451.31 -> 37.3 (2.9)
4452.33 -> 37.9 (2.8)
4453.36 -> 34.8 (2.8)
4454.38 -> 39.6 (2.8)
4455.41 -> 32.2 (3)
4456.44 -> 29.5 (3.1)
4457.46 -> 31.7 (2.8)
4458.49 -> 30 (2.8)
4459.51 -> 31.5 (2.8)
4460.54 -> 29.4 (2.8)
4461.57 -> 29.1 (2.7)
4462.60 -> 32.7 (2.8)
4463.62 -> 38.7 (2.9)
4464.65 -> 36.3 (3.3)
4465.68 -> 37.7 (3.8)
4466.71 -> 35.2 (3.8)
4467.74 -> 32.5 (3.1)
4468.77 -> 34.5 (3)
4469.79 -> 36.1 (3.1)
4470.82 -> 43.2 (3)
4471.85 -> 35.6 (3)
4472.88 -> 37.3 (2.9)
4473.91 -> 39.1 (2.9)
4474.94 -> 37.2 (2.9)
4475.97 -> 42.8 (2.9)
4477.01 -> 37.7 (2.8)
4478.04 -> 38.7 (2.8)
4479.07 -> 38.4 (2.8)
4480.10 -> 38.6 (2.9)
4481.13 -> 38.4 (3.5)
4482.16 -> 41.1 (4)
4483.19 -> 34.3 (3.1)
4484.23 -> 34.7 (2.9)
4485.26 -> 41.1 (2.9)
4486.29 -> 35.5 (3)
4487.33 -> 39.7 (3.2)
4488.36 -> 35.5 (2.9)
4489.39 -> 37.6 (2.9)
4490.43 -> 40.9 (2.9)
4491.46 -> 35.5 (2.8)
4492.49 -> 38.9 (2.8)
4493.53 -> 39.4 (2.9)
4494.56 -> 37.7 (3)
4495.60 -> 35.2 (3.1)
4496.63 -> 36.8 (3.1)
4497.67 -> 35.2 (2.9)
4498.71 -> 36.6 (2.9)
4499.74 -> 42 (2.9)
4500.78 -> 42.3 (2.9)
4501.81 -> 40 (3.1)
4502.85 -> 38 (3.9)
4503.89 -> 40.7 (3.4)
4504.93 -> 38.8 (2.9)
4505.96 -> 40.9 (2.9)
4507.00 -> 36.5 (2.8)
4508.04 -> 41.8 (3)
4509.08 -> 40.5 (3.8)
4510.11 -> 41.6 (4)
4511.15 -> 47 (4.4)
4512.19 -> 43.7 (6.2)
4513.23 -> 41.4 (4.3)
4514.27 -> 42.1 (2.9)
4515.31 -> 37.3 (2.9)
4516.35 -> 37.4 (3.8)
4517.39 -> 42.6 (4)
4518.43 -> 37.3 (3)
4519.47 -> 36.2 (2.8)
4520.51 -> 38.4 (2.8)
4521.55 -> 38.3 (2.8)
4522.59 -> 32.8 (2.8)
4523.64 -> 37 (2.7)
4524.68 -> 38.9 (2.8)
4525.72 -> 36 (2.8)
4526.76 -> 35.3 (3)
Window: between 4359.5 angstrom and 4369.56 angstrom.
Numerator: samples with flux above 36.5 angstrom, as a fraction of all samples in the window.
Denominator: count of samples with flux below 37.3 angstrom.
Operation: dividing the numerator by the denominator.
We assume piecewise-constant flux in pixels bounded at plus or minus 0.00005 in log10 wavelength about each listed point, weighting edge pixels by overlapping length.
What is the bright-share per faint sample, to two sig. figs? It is 0.057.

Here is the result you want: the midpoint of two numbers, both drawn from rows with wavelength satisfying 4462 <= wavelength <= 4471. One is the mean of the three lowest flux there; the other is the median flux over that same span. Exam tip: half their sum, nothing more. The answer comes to 35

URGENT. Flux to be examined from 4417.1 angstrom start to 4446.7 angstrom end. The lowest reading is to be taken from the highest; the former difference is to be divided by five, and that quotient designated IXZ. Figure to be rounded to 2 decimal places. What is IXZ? 2.10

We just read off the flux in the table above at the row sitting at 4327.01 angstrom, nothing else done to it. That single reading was 27.2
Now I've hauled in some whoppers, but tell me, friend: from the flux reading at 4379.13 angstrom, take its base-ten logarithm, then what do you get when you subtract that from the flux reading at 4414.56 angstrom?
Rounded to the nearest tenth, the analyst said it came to 30.9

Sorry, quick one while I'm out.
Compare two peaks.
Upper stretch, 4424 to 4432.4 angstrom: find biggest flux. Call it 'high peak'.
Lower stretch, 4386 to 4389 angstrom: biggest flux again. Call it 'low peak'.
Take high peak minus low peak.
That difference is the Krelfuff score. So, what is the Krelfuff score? 9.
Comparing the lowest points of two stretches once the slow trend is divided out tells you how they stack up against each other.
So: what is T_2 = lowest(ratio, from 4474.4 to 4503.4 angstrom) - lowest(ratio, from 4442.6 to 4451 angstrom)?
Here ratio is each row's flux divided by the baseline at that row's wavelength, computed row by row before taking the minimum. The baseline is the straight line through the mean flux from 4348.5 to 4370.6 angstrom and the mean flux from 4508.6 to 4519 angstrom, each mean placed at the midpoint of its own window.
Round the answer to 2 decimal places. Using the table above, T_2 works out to 0.02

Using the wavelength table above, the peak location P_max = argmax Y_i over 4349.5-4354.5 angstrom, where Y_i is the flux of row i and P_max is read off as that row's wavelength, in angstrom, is 4351.99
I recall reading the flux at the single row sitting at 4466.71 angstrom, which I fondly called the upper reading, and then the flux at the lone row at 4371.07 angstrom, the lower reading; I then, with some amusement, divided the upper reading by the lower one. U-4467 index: 1.07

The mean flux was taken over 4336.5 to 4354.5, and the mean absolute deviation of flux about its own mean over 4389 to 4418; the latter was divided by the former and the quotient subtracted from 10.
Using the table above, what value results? 9.90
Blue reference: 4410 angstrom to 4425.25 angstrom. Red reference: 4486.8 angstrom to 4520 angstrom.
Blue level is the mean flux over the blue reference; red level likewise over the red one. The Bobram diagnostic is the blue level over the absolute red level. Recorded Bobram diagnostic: 0.902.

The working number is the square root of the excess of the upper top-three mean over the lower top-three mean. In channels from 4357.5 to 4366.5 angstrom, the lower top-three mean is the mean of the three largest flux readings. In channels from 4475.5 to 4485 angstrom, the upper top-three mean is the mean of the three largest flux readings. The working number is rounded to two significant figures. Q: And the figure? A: 1.8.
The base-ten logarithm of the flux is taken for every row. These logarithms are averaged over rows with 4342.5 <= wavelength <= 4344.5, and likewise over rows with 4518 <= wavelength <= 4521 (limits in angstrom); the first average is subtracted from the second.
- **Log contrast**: 0.16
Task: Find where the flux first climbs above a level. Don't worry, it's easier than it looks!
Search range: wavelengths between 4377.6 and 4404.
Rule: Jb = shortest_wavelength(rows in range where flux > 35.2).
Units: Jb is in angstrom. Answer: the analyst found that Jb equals 4395.29 angstrom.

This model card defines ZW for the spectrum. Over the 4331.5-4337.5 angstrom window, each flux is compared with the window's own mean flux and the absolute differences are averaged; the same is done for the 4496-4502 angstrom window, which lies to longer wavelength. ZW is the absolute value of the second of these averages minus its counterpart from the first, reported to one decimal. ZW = 1.6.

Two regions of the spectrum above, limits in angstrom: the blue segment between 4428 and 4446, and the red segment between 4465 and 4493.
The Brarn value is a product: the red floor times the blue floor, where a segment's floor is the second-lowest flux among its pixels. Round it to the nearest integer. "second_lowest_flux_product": 1077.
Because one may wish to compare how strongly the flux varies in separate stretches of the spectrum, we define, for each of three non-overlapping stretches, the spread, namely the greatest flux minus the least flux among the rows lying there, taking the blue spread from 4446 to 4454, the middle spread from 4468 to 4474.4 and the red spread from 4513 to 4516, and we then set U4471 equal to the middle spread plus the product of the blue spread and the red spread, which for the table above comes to 40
